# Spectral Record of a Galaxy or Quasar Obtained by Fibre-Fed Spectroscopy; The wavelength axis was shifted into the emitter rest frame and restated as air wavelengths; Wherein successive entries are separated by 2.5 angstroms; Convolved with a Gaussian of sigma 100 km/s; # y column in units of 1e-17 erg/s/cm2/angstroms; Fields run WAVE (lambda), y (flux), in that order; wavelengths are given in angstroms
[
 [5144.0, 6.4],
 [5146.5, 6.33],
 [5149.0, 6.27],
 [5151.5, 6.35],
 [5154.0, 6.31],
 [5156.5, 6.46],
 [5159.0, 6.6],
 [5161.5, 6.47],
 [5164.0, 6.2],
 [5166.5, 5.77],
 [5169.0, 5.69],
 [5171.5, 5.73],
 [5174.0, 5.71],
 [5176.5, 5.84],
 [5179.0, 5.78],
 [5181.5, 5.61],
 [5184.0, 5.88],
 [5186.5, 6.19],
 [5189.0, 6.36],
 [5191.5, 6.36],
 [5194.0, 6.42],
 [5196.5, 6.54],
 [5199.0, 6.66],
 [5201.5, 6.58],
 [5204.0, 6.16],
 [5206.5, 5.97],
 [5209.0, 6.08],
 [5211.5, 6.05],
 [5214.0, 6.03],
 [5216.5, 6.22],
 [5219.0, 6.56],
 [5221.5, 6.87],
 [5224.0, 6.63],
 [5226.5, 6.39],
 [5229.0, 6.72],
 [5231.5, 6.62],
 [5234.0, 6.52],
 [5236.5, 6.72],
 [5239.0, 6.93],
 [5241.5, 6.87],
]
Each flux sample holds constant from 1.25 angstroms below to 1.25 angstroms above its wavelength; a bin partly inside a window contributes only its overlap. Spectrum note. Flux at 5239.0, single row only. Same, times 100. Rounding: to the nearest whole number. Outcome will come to 693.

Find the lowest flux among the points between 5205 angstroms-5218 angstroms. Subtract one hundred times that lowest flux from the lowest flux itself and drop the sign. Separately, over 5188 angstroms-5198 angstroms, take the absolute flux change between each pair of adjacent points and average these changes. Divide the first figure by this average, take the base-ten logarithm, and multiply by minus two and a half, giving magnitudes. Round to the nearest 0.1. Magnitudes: -10.0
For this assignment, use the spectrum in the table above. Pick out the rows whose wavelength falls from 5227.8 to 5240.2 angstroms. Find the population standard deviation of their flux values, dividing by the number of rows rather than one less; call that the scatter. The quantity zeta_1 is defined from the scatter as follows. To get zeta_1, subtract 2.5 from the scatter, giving -2.36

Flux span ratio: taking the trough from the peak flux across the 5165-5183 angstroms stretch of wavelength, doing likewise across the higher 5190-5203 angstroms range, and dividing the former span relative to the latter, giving 0.8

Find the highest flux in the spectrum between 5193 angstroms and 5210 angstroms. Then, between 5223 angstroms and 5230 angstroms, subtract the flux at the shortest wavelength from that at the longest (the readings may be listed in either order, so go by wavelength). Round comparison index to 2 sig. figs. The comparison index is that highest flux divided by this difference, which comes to 74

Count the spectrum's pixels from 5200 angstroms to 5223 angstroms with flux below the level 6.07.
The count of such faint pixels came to 3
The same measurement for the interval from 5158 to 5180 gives 6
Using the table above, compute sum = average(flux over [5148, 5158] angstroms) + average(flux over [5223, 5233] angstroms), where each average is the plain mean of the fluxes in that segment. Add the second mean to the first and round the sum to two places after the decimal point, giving 12.94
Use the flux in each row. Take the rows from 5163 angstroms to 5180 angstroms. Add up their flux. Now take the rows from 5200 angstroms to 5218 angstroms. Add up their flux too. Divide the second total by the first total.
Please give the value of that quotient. 1.06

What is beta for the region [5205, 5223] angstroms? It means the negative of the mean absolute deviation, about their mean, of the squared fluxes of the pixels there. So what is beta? -3.4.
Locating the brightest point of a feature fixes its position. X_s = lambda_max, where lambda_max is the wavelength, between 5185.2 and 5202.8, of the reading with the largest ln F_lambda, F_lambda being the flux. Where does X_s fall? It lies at 5199.0 angstroms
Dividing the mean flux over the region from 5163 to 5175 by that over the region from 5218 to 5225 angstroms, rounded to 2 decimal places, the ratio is 0.87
